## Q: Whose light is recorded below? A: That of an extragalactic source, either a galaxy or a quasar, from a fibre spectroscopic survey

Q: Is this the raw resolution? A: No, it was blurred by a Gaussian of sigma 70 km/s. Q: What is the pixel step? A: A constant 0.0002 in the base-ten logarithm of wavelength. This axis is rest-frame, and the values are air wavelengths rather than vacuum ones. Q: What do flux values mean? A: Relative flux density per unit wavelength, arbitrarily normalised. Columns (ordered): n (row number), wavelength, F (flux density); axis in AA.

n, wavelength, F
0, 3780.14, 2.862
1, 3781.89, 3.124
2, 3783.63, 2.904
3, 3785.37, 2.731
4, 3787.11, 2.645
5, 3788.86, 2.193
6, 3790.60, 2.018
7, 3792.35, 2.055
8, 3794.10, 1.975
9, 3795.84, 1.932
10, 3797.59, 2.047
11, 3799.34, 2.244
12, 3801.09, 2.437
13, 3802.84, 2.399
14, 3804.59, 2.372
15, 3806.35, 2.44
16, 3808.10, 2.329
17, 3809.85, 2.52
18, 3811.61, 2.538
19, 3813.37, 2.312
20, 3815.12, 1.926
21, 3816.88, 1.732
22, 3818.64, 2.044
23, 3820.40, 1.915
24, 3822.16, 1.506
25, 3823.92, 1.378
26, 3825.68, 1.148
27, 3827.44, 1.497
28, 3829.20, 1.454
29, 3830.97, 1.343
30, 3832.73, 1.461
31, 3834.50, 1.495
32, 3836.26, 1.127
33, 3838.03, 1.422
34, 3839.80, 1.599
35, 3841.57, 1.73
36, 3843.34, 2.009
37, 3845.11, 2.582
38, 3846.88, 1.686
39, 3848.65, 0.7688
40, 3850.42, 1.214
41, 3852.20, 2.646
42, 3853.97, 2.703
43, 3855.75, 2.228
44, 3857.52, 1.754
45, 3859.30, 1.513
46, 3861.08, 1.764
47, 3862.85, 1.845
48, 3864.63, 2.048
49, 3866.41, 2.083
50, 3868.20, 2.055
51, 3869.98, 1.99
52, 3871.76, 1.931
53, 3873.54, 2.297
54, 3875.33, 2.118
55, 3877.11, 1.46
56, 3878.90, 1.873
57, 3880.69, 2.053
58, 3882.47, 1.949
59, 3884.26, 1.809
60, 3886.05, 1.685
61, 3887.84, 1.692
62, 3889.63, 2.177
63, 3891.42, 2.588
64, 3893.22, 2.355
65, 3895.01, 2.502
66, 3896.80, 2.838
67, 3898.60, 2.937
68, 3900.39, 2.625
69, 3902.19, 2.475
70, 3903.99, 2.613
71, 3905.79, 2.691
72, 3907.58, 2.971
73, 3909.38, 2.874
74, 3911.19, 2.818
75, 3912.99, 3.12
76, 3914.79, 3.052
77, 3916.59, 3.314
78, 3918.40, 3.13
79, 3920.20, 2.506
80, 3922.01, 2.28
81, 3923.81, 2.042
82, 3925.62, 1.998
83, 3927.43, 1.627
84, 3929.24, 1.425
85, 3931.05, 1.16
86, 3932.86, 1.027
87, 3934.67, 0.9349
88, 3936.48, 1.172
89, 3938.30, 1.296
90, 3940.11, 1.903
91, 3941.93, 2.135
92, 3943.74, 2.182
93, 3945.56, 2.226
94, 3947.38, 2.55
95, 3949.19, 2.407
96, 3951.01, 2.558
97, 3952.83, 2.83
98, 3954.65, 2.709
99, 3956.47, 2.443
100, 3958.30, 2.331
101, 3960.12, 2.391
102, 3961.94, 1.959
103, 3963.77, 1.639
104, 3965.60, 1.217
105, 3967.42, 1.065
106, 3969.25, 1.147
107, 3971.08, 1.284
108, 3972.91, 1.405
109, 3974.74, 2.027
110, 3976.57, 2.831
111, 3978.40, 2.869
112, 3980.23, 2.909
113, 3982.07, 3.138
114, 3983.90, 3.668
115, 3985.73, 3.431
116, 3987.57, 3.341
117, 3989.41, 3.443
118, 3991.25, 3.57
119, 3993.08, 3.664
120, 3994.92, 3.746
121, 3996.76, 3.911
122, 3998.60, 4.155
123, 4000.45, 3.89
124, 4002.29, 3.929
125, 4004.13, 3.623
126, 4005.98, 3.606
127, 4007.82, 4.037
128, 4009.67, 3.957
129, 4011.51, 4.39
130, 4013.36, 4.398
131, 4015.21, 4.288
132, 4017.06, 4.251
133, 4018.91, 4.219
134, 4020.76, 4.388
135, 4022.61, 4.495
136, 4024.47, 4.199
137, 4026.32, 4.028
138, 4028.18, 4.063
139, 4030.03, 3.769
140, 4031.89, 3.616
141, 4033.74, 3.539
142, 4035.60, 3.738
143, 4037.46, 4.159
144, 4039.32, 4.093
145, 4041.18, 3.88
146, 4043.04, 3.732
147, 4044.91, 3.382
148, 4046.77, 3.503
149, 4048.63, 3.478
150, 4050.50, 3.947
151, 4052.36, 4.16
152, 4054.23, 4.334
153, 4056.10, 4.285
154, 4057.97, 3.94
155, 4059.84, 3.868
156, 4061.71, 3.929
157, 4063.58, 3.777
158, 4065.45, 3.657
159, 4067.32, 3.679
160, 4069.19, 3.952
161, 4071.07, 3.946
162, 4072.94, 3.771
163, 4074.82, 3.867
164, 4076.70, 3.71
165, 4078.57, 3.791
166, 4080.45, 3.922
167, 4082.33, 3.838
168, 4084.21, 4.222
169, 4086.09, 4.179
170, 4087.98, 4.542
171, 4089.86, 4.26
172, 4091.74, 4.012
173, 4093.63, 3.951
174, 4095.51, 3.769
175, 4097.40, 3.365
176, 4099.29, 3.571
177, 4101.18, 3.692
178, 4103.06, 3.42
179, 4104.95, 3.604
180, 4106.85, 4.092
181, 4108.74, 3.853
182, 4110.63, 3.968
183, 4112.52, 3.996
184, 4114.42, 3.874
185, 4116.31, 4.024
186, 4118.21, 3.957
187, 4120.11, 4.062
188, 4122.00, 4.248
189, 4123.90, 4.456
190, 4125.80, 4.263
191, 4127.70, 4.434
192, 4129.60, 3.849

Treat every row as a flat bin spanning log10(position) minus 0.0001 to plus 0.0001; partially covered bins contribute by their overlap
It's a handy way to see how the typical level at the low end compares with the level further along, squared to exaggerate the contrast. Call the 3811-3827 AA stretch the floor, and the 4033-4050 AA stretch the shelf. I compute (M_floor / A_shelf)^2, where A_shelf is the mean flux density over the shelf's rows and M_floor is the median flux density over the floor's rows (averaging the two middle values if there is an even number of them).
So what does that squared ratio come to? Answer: 0.26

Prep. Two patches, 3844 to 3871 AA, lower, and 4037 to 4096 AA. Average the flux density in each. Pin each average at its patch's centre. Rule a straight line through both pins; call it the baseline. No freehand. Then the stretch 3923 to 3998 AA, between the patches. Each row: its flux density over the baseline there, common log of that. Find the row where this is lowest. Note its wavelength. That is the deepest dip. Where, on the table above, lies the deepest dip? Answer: 3934.67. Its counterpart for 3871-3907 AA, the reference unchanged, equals 3877.11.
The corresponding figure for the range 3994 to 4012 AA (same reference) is 4005.98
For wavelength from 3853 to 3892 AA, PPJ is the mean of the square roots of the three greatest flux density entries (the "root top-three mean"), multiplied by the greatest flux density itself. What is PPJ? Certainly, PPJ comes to 4.3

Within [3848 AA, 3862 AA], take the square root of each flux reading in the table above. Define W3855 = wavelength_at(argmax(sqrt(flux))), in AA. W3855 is 3853.97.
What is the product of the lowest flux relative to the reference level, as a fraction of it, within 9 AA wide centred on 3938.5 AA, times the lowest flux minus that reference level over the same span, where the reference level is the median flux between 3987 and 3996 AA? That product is -0.69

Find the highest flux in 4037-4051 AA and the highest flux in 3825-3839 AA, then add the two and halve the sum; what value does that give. 2.83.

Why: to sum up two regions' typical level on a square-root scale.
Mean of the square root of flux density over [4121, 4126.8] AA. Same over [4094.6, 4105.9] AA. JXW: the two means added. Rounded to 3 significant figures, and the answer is 3.97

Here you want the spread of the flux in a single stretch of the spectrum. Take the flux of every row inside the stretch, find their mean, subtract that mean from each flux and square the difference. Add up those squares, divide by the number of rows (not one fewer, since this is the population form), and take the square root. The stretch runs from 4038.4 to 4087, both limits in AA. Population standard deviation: 0.24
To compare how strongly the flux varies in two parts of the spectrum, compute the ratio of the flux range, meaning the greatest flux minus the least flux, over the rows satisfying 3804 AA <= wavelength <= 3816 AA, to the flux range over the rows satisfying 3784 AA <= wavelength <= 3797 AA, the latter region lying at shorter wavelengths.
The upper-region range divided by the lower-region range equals 0.77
